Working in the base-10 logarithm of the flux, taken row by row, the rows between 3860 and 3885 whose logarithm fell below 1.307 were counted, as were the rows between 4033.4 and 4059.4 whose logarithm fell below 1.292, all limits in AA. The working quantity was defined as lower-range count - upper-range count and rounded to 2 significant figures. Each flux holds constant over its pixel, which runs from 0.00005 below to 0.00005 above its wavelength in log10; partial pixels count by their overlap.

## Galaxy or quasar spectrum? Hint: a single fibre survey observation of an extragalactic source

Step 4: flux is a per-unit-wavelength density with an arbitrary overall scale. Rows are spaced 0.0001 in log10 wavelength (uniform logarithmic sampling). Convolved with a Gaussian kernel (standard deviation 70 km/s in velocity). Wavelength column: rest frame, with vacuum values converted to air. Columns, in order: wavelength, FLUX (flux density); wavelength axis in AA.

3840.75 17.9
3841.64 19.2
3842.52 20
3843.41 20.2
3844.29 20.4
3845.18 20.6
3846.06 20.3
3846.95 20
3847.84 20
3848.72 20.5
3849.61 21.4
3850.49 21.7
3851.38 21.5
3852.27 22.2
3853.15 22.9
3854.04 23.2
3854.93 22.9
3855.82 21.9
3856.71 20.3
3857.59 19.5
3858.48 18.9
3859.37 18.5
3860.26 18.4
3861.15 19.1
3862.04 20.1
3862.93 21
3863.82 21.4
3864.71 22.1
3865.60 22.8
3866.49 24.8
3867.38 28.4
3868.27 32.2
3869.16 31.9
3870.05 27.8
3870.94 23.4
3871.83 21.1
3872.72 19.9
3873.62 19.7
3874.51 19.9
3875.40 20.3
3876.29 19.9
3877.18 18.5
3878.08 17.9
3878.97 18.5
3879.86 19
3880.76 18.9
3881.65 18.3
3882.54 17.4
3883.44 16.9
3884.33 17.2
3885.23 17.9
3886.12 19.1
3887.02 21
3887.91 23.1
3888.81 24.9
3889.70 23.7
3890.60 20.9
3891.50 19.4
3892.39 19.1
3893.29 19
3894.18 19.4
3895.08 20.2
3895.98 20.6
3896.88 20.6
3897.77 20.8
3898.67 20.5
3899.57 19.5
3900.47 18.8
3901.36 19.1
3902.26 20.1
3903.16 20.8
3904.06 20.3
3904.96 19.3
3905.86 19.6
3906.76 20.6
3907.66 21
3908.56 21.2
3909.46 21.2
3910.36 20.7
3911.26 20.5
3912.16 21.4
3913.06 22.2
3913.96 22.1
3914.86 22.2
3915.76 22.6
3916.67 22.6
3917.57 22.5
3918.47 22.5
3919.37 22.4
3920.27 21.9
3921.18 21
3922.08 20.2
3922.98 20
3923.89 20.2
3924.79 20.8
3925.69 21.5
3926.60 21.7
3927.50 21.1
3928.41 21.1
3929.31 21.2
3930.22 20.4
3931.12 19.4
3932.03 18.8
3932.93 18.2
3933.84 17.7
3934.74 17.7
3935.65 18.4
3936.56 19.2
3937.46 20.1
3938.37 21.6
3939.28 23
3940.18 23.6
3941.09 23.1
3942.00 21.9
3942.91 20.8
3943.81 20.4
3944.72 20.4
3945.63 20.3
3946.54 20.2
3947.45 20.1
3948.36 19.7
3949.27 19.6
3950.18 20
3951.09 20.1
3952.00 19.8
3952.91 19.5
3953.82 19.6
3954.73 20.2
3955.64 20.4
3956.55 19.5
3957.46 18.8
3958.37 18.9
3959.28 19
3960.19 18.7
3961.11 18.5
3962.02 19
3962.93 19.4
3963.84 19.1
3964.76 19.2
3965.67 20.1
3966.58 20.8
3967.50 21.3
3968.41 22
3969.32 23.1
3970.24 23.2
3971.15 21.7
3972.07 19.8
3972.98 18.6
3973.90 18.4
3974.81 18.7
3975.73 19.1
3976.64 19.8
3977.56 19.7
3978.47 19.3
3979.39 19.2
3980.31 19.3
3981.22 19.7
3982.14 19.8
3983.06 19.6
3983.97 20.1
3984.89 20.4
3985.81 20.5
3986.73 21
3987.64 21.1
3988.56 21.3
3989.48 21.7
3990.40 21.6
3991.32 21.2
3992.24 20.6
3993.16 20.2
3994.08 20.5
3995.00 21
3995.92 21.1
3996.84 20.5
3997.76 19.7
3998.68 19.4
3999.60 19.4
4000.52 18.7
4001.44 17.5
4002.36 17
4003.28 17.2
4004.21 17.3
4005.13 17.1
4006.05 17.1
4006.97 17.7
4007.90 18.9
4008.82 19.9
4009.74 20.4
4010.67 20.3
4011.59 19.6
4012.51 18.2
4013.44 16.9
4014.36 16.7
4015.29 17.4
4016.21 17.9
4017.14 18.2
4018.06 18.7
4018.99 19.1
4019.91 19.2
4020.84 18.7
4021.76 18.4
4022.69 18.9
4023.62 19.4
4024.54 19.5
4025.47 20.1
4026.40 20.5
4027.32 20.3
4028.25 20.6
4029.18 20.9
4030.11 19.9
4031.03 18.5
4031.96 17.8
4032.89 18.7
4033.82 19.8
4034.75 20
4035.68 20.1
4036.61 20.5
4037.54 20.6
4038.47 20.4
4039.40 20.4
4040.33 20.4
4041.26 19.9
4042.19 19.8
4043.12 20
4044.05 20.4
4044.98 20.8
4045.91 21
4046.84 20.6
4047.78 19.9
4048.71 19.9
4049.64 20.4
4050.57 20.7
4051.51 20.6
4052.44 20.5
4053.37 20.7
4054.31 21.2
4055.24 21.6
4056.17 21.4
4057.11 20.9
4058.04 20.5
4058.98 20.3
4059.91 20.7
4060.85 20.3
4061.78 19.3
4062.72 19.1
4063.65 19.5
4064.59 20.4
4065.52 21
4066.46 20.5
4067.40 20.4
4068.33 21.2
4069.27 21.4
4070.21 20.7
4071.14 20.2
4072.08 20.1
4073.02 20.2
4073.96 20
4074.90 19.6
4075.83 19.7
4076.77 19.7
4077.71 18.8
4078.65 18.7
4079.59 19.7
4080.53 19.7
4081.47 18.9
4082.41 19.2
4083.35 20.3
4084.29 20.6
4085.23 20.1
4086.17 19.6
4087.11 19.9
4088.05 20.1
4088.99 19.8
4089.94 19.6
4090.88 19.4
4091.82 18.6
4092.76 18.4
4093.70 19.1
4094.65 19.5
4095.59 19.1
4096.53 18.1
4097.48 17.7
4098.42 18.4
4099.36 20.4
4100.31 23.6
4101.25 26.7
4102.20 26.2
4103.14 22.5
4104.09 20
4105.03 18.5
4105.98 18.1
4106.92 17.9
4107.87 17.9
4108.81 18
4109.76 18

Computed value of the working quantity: 16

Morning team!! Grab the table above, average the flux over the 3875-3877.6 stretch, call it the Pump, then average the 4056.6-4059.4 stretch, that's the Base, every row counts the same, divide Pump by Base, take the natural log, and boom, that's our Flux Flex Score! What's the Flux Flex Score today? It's -0.05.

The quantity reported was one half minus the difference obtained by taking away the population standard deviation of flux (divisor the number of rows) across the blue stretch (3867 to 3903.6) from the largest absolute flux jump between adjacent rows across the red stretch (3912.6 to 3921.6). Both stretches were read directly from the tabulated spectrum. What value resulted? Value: 3.1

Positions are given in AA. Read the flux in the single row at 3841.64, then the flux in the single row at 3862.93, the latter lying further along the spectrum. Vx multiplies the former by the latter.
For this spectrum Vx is 403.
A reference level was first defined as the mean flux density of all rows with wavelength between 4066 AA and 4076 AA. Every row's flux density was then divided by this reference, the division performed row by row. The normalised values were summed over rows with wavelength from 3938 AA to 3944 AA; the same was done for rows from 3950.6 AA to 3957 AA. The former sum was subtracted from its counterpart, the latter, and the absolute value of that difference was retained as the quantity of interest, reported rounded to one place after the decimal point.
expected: 0.8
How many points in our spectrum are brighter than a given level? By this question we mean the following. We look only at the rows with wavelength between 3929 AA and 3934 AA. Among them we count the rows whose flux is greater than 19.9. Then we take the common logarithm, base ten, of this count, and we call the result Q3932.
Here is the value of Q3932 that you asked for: 0.30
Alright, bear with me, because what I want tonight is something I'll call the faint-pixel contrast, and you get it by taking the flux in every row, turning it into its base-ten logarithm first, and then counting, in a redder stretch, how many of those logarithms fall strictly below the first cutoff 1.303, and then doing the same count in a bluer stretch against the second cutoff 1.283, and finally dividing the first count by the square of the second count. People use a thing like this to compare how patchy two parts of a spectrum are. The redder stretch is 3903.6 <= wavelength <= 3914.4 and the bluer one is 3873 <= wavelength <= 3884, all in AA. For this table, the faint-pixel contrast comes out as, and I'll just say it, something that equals 0.0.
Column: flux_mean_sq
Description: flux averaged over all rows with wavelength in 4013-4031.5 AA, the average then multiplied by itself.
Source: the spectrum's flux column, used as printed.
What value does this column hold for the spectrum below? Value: 361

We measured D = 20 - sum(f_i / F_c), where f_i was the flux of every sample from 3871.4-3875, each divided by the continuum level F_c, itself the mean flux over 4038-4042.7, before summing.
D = 16.0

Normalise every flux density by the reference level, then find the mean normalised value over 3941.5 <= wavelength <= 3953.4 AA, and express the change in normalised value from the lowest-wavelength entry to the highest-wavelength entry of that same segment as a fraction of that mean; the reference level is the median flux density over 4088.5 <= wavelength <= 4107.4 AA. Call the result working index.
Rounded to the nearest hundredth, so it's -0.12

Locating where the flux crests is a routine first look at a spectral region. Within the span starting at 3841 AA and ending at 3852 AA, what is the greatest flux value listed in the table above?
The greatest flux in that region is 21.7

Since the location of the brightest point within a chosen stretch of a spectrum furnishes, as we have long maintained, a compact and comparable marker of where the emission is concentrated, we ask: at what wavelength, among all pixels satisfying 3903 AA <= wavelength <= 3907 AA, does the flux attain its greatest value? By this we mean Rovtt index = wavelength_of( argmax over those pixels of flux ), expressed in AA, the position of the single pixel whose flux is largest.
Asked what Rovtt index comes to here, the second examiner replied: 3903.16 AA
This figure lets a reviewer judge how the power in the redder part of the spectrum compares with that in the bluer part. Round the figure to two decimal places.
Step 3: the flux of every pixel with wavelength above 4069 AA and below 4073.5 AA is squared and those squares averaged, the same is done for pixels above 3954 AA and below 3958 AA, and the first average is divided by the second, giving 1.08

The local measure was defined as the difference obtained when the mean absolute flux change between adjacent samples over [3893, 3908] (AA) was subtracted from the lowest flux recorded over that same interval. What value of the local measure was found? 18.2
